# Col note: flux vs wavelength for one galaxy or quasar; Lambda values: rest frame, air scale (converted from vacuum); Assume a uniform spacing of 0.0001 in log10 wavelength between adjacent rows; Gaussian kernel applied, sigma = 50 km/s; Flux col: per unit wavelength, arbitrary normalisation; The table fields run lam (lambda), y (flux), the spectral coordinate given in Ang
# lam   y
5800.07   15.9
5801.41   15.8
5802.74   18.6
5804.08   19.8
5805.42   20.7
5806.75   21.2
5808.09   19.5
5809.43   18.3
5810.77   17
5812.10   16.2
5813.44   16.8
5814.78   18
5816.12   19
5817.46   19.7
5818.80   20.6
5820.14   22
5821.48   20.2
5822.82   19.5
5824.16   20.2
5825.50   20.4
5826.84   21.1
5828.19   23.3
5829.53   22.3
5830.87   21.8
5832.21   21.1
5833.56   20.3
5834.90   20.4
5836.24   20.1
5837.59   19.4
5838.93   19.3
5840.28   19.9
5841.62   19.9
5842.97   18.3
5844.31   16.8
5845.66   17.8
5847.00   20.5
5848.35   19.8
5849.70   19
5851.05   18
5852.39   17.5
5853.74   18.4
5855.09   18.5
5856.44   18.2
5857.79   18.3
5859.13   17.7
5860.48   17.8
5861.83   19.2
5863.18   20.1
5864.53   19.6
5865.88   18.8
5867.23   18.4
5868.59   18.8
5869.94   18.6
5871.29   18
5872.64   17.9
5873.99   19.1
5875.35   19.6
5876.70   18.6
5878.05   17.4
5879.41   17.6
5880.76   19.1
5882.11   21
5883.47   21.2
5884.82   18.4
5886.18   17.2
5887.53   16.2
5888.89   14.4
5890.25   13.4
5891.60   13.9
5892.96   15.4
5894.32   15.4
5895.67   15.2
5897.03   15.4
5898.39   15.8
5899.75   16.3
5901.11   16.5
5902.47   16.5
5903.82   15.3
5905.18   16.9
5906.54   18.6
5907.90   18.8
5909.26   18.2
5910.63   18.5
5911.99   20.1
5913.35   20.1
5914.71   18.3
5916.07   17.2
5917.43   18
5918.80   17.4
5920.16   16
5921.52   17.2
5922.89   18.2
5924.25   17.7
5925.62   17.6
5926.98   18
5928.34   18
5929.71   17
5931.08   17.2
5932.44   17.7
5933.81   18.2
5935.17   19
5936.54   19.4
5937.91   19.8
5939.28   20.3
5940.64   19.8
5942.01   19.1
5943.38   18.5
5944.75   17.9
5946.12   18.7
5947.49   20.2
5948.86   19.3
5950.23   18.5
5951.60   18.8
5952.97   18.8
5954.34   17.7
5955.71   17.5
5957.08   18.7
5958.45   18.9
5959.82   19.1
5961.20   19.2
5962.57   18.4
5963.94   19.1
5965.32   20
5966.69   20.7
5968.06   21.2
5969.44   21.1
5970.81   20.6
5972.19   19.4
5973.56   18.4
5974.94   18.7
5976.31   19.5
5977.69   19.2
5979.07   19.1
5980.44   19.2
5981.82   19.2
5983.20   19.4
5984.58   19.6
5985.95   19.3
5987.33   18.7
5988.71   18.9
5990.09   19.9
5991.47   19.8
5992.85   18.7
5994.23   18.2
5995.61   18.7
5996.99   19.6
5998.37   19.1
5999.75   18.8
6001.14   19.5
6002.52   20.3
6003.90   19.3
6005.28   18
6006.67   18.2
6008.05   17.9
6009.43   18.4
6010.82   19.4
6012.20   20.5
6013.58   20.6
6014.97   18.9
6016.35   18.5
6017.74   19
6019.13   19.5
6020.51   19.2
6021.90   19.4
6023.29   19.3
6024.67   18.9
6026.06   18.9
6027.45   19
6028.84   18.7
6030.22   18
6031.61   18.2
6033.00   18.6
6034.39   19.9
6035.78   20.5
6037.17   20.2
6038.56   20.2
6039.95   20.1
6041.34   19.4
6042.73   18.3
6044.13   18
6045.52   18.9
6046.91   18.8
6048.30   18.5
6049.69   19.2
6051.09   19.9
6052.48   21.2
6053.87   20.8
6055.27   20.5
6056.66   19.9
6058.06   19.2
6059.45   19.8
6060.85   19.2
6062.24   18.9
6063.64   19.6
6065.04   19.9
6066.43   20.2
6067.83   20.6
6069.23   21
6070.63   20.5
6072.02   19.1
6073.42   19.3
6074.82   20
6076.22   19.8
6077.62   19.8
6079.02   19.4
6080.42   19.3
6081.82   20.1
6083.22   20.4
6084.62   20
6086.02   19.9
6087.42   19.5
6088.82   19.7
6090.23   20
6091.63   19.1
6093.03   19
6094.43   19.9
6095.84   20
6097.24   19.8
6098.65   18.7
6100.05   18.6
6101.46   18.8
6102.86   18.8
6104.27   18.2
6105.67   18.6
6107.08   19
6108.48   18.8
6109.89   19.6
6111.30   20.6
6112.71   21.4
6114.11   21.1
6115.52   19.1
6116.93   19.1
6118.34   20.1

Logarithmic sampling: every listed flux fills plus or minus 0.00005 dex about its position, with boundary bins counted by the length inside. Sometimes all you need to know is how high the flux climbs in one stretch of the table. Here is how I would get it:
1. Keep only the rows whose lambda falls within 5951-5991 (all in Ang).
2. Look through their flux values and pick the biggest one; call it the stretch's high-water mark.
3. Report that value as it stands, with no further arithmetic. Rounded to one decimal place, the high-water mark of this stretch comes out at 21.2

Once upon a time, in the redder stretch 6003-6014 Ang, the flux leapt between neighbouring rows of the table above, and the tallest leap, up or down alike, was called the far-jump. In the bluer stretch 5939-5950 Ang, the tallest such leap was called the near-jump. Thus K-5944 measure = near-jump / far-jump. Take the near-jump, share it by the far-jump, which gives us 1.15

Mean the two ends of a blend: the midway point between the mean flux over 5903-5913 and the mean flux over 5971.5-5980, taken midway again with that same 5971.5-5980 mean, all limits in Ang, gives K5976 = 18.8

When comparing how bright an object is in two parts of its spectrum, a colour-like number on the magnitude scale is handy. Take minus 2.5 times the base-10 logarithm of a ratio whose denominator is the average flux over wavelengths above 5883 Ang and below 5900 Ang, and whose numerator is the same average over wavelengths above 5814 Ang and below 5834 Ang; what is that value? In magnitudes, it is -0.28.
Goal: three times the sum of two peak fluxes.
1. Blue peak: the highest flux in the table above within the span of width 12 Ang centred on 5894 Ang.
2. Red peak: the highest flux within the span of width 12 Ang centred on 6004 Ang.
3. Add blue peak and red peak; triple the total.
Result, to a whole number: 110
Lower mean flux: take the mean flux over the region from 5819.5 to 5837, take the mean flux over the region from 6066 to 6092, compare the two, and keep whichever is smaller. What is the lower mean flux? 19.9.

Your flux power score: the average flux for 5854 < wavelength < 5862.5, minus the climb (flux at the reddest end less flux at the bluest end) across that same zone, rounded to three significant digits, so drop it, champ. 17.6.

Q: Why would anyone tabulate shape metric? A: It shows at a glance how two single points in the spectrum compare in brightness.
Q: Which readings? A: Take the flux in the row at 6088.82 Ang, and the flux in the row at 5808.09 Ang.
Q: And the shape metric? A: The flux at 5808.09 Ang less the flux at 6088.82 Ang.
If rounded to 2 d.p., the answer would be -0.20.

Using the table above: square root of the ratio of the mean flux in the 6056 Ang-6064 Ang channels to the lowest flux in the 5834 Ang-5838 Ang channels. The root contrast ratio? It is 1.00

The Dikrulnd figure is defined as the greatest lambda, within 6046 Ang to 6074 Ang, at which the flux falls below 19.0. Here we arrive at 6062.24 Ang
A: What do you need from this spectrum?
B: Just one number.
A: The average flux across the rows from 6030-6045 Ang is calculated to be 19.2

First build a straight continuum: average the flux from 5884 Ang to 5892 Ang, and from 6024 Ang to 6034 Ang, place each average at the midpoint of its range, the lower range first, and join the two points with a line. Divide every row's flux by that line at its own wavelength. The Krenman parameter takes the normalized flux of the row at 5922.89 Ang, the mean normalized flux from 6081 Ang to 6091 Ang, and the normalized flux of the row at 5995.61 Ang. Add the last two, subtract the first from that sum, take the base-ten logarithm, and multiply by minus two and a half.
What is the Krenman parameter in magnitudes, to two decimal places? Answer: 0.07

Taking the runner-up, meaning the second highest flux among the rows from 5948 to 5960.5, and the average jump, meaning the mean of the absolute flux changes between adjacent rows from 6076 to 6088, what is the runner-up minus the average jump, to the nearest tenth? 18.8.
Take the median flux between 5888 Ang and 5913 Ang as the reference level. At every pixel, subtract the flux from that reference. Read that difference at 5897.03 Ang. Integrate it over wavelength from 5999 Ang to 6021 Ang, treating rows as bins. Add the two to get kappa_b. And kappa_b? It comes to -67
